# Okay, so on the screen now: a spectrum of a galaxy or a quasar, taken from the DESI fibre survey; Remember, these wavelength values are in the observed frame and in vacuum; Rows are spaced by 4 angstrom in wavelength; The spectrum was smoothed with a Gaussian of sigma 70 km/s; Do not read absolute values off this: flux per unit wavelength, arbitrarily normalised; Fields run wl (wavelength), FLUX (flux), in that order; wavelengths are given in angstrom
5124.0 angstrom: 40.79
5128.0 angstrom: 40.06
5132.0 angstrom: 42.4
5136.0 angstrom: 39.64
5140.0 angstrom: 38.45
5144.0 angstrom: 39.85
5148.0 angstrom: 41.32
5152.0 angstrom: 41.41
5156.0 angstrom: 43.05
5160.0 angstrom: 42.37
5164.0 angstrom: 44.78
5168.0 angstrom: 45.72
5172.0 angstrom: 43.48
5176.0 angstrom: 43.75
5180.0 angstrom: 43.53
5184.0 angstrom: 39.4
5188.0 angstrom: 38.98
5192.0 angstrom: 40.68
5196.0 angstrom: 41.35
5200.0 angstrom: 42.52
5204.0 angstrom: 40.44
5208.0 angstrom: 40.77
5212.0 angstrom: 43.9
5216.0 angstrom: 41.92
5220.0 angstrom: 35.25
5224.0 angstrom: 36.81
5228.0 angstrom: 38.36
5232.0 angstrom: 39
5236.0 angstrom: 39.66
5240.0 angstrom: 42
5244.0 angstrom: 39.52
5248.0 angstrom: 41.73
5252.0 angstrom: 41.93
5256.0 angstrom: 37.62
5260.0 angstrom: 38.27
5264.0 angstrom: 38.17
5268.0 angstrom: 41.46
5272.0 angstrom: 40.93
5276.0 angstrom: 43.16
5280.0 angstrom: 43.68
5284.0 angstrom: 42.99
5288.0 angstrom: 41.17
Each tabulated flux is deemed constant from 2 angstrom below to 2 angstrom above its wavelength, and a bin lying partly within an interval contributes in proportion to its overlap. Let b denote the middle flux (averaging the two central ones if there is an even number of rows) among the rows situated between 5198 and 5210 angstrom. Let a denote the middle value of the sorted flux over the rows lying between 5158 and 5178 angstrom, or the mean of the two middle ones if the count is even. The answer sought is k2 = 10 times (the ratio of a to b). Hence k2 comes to 10.7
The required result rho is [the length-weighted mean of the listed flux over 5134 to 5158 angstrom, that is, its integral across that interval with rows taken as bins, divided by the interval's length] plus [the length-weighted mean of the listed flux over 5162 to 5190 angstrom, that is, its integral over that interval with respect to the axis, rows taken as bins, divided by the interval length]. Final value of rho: 83.43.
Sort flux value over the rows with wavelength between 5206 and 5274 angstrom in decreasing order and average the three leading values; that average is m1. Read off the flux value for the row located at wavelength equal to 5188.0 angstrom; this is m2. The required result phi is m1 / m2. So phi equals 1.09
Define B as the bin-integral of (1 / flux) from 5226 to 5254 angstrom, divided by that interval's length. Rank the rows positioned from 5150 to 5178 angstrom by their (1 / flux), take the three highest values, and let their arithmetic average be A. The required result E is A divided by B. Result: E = 0.953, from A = 0.0237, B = 0.0248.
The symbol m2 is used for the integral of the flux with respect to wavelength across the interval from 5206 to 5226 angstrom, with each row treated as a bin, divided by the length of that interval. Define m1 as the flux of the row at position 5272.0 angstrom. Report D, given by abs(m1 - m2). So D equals 1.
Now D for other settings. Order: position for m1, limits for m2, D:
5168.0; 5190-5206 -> 4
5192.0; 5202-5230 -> 1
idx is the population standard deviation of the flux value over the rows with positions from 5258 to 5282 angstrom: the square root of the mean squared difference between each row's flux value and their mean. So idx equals 2.14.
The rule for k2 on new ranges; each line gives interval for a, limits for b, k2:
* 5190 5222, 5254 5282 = 10.0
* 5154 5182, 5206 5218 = 10.4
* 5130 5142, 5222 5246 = 10.1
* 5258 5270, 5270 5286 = 8.9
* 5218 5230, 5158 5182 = 8.4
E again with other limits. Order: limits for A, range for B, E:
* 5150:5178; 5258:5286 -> 0.973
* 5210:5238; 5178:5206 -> 1.113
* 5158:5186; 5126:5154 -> 0.970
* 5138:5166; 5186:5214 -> 1.034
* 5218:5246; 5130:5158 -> 1.110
